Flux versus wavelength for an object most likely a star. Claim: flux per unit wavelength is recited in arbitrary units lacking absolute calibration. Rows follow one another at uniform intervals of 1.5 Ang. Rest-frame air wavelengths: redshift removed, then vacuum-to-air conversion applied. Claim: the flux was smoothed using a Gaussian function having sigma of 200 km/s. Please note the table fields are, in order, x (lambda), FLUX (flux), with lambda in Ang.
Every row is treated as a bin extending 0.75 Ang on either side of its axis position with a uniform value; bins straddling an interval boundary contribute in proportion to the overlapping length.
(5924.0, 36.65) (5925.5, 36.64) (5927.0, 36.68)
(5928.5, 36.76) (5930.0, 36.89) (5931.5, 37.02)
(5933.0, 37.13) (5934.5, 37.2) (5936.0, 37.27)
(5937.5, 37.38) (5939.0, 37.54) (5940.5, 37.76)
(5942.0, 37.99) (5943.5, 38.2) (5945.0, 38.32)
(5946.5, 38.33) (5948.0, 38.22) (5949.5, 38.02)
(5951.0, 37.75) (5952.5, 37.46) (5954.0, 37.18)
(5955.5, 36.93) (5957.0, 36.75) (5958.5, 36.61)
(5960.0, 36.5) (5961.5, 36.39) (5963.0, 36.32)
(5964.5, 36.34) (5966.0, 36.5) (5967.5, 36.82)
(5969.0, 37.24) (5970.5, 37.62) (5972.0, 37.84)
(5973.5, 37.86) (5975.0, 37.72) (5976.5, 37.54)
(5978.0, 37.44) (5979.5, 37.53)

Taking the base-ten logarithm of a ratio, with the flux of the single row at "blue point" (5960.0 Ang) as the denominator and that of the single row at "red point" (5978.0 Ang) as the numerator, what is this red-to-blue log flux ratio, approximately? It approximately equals 0.011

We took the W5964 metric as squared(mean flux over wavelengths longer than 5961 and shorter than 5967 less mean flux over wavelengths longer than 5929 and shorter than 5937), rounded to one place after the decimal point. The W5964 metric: 0.5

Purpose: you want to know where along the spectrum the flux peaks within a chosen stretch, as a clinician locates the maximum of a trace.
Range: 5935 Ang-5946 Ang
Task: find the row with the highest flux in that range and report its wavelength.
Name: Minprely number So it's 5945.0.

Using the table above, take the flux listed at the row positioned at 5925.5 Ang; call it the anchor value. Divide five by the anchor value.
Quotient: 0.136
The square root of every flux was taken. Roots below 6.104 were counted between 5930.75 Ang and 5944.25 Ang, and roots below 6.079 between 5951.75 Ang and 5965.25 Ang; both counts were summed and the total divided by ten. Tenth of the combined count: 1.00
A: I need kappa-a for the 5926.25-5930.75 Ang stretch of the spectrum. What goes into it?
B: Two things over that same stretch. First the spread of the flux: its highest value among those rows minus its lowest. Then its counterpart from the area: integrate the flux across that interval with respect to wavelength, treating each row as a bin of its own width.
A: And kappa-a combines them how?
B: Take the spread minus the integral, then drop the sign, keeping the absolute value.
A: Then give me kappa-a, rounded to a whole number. 165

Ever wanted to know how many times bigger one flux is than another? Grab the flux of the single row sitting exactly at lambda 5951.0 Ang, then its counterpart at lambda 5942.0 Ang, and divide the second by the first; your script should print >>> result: 1.01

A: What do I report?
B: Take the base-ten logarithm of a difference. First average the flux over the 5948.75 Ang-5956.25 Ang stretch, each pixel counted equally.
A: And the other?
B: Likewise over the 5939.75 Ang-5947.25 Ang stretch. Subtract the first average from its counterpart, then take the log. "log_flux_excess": -0.19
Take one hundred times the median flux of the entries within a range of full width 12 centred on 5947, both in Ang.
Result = 3811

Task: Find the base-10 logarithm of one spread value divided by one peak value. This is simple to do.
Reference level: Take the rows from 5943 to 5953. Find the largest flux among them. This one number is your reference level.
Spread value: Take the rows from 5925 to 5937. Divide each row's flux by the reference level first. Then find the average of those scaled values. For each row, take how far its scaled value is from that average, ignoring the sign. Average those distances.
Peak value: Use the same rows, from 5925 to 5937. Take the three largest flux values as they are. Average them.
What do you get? -3.84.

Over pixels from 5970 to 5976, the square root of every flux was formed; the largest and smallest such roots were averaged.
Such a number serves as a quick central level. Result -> 6.14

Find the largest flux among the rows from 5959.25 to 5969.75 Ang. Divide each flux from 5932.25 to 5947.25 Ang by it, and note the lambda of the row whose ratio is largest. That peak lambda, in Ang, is 5946.5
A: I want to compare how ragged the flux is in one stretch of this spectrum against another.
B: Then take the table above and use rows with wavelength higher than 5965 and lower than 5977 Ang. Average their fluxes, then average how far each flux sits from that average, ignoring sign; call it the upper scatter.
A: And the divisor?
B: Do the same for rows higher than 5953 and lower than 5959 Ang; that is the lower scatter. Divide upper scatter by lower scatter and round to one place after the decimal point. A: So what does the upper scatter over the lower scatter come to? 2.2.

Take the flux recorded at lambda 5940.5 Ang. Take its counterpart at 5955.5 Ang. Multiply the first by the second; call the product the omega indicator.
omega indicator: 1394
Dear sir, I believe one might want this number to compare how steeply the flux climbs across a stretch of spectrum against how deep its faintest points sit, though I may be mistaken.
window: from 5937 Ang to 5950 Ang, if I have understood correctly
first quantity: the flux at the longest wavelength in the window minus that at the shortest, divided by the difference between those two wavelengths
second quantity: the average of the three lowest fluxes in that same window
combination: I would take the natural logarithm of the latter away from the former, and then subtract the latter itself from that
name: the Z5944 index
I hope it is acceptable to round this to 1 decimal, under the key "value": -41.1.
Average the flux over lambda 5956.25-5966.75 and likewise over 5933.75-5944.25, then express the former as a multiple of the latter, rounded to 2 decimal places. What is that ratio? 0.97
